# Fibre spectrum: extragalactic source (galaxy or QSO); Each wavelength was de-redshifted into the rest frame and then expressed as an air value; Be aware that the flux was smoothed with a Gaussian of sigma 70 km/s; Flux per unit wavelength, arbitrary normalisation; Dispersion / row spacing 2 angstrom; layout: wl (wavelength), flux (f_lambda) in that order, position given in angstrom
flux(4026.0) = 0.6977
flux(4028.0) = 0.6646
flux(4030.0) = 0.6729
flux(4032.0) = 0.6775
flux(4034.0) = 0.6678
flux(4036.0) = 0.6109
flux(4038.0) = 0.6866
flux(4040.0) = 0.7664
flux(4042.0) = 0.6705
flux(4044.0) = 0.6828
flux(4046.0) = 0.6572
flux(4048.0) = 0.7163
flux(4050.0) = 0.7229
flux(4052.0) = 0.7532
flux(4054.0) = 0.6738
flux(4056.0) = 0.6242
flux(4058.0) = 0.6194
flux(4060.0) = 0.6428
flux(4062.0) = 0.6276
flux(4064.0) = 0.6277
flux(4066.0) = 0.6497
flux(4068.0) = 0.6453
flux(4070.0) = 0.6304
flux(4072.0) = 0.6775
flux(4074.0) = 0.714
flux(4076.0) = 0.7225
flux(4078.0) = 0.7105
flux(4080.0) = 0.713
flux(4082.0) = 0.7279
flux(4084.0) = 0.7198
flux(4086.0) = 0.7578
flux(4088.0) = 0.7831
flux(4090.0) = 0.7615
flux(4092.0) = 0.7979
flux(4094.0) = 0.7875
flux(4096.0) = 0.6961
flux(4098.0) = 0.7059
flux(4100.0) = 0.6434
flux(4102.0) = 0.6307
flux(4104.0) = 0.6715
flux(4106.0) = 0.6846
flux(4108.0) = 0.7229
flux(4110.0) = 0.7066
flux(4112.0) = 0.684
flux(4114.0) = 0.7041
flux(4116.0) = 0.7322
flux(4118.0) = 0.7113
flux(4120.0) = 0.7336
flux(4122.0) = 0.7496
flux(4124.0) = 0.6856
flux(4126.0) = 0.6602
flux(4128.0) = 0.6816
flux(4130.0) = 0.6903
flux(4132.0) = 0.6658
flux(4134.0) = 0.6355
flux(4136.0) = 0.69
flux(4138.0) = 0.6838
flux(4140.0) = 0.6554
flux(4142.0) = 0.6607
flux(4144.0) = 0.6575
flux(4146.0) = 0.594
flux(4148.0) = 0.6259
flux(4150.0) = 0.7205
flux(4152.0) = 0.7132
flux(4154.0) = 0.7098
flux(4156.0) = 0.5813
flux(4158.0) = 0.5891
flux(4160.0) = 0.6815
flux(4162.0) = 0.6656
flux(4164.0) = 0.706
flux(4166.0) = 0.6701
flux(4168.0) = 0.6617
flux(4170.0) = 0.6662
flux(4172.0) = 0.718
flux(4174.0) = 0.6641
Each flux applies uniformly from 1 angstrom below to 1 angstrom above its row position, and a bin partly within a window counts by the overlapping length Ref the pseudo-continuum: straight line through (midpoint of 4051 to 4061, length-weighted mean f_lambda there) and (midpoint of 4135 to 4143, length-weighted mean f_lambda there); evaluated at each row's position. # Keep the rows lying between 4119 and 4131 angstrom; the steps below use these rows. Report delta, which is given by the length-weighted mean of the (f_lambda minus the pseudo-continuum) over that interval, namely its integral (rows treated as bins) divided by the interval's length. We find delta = 0.029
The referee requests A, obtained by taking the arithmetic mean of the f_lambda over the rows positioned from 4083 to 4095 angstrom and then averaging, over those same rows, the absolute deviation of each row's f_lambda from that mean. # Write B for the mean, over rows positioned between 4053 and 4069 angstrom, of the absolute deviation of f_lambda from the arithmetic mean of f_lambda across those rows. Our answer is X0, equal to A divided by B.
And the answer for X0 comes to 1.5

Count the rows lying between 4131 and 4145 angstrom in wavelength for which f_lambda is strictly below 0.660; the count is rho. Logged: 3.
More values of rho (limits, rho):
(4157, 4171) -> 1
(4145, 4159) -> 4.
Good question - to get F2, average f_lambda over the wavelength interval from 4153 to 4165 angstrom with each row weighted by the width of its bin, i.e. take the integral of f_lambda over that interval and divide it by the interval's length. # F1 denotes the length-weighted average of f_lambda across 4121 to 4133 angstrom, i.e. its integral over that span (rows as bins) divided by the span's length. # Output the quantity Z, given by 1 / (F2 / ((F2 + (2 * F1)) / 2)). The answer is 1.55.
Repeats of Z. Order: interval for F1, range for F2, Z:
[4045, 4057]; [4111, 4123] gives 1.46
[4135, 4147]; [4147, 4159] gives 1.50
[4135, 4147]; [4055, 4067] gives 1.54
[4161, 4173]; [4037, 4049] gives 1.48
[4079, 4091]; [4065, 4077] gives 1.60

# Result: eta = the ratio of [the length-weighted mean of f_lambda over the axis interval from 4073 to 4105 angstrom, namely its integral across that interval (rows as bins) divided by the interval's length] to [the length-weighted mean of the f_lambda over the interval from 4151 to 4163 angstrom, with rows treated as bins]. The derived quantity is 1.10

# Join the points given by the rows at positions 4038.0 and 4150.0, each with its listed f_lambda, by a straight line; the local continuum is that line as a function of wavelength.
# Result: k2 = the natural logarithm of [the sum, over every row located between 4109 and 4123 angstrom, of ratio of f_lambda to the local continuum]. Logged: 1.96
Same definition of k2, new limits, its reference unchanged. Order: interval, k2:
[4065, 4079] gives 1.92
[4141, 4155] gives 1.87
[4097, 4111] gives 1.91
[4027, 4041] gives 1.94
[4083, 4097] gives 2.02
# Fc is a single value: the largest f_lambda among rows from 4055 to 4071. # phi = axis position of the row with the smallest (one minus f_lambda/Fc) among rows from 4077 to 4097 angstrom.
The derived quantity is 4092.0 angstrom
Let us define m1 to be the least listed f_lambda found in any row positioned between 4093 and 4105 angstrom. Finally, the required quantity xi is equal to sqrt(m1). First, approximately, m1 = 0.6307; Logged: 0.794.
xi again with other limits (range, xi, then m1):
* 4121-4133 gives 0.813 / 0.6602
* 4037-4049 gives 0.811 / 0.6572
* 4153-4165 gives 0.762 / 0.5813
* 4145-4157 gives 0.762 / 0.5813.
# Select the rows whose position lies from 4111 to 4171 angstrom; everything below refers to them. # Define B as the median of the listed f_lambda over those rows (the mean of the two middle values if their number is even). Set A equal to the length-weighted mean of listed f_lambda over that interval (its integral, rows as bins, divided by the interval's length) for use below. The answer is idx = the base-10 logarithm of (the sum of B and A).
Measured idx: 0.13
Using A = 0.676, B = 0.682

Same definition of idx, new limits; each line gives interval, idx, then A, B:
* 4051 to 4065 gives 0.11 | 0.653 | 0.628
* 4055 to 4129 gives 0.15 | 0.696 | 0.704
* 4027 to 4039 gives 0.13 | 0.663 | 0.670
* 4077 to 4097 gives 0.17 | 0.746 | 0.743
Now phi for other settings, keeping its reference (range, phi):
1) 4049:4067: 4052.0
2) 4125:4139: 4130.0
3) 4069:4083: 4082.0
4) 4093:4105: 4094.0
